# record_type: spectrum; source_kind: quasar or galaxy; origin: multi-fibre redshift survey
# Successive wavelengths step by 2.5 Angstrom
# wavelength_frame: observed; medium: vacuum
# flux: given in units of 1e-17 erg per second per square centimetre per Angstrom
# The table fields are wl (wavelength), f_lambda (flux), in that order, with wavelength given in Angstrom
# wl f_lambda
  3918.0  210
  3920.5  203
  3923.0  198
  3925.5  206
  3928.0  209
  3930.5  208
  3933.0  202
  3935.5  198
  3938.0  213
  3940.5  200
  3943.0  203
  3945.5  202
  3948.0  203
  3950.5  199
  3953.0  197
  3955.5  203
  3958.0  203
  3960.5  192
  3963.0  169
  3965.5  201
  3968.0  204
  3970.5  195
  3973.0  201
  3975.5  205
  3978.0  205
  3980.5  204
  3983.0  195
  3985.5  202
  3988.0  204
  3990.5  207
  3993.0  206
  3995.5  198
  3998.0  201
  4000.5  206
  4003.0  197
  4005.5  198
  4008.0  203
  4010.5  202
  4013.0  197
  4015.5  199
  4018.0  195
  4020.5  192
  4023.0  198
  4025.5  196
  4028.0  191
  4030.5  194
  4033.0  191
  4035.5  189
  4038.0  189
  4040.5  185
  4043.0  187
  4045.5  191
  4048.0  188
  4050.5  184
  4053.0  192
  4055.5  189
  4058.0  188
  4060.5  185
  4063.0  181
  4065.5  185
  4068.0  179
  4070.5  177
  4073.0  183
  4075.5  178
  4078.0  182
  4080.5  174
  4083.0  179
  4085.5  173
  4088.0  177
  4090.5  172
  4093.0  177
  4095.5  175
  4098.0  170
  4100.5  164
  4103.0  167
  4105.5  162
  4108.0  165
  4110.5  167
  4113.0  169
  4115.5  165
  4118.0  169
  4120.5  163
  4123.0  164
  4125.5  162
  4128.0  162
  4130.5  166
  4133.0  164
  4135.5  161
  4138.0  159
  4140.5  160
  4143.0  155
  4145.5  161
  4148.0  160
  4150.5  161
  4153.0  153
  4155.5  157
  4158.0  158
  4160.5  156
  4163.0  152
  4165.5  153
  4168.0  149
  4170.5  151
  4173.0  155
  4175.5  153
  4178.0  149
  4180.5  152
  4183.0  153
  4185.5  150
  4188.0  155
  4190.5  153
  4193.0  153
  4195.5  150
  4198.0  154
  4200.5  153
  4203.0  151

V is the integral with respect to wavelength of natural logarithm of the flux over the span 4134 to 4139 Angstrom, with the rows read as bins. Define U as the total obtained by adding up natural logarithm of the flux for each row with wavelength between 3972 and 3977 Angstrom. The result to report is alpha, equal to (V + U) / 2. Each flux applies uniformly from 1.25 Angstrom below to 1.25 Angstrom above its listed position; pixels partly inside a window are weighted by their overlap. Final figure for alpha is 18.0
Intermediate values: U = 10.6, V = 25.4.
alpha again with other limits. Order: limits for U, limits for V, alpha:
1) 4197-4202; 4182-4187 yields 17.6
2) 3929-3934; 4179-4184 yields 17.9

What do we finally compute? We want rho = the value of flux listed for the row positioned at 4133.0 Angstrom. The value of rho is 164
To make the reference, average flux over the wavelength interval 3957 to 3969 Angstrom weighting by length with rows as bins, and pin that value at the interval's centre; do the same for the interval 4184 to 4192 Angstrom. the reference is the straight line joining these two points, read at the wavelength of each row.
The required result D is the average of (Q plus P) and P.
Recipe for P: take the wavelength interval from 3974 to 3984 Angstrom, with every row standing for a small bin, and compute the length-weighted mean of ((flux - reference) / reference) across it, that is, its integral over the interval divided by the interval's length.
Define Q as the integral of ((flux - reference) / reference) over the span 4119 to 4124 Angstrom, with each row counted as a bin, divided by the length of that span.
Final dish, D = 0.059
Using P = 0.062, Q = -0.006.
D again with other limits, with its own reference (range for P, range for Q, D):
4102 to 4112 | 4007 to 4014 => 0.031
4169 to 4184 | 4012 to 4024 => 0.017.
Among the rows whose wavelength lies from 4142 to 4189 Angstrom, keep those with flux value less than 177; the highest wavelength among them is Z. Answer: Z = 4188.0 Angstrom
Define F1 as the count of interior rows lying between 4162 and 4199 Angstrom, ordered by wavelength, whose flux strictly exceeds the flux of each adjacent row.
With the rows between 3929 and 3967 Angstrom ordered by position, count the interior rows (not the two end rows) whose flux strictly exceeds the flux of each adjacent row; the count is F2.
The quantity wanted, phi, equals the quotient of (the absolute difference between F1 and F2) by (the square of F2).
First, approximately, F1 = 4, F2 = 3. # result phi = 0.11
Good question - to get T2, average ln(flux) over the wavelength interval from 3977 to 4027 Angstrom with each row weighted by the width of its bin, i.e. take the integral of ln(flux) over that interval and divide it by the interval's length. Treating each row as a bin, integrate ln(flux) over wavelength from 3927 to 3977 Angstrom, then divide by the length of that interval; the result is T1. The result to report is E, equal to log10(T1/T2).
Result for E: 0.000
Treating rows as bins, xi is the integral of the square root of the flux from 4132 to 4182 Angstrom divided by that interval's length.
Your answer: 12.5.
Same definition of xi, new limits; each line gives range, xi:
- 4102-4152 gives 12.8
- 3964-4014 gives 14.2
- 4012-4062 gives 13.8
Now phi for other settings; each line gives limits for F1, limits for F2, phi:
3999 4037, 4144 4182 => 0.00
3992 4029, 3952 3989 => 3.00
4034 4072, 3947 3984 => 2.00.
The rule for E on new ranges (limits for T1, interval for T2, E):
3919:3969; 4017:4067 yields 0.005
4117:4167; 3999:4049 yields -0.017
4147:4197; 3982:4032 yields -0.022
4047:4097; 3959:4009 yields -0.008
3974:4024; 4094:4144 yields 0.017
